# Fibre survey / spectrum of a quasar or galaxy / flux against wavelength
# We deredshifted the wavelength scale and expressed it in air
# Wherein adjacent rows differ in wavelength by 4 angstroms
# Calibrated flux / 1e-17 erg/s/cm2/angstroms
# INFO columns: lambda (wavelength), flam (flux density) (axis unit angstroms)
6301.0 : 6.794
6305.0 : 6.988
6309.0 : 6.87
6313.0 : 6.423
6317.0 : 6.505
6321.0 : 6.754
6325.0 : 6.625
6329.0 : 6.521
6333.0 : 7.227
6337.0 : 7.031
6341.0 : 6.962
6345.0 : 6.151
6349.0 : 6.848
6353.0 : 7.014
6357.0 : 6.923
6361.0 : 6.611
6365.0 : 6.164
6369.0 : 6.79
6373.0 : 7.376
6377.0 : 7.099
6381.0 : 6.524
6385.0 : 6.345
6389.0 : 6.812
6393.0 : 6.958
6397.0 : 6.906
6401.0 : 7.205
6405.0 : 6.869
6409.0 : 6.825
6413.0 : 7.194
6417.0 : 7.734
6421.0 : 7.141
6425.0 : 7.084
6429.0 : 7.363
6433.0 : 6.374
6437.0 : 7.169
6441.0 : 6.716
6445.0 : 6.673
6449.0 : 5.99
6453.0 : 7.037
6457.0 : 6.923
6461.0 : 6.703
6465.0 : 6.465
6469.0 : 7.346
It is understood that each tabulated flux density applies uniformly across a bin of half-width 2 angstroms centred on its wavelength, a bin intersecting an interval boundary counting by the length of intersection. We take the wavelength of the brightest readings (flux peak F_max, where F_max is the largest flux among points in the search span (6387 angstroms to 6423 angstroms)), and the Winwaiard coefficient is 6417.0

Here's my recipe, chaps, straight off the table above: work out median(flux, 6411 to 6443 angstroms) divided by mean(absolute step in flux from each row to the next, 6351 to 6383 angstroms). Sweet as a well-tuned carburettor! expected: 17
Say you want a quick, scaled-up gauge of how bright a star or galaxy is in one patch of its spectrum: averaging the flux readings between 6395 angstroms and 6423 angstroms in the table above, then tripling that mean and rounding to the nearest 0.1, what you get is 21.4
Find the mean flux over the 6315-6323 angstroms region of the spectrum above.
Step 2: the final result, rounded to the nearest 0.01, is 6.63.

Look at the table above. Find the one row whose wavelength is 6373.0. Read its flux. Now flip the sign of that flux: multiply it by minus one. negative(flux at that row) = -7.4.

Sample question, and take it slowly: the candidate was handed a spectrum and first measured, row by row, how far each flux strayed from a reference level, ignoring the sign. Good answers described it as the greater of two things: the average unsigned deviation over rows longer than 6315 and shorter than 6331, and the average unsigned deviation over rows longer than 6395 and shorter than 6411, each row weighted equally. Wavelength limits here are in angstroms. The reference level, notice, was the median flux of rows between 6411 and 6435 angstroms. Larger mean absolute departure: 0.566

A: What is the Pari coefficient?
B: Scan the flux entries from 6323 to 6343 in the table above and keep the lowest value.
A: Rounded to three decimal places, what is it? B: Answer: 6.521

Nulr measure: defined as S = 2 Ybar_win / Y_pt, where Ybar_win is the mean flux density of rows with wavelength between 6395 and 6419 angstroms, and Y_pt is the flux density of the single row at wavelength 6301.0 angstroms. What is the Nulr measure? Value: 2.10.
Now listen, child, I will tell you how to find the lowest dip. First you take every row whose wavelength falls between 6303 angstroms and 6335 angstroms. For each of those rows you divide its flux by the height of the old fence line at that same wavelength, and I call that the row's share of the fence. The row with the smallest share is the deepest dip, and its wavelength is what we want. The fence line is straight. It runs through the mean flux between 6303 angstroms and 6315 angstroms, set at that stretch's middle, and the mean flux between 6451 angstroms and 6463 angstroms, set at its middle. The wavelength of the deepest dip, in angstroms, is 6313.0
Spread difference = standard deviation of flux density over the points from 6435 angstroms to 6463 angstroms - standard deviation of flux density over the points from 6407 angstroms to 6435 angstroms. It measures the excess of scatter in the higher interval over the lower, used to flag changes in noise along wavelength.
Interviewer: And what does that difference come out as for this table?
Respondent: -0.04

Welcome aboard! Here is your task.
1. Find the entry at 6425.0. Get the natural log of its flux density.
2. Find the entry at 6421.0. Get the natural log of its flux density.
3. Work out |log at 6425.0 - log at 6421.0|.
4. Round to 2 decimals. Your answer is 0.01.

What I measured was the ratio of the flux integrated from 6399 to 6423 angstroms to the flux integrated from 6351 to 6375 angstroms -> 1.05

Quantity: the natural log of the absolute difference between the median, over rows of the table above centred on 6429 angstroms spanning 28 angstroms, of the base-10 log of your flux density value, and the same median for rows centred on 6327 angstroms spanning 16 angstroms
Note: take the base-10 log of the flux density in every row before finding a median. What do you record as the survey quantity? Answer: -3.6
